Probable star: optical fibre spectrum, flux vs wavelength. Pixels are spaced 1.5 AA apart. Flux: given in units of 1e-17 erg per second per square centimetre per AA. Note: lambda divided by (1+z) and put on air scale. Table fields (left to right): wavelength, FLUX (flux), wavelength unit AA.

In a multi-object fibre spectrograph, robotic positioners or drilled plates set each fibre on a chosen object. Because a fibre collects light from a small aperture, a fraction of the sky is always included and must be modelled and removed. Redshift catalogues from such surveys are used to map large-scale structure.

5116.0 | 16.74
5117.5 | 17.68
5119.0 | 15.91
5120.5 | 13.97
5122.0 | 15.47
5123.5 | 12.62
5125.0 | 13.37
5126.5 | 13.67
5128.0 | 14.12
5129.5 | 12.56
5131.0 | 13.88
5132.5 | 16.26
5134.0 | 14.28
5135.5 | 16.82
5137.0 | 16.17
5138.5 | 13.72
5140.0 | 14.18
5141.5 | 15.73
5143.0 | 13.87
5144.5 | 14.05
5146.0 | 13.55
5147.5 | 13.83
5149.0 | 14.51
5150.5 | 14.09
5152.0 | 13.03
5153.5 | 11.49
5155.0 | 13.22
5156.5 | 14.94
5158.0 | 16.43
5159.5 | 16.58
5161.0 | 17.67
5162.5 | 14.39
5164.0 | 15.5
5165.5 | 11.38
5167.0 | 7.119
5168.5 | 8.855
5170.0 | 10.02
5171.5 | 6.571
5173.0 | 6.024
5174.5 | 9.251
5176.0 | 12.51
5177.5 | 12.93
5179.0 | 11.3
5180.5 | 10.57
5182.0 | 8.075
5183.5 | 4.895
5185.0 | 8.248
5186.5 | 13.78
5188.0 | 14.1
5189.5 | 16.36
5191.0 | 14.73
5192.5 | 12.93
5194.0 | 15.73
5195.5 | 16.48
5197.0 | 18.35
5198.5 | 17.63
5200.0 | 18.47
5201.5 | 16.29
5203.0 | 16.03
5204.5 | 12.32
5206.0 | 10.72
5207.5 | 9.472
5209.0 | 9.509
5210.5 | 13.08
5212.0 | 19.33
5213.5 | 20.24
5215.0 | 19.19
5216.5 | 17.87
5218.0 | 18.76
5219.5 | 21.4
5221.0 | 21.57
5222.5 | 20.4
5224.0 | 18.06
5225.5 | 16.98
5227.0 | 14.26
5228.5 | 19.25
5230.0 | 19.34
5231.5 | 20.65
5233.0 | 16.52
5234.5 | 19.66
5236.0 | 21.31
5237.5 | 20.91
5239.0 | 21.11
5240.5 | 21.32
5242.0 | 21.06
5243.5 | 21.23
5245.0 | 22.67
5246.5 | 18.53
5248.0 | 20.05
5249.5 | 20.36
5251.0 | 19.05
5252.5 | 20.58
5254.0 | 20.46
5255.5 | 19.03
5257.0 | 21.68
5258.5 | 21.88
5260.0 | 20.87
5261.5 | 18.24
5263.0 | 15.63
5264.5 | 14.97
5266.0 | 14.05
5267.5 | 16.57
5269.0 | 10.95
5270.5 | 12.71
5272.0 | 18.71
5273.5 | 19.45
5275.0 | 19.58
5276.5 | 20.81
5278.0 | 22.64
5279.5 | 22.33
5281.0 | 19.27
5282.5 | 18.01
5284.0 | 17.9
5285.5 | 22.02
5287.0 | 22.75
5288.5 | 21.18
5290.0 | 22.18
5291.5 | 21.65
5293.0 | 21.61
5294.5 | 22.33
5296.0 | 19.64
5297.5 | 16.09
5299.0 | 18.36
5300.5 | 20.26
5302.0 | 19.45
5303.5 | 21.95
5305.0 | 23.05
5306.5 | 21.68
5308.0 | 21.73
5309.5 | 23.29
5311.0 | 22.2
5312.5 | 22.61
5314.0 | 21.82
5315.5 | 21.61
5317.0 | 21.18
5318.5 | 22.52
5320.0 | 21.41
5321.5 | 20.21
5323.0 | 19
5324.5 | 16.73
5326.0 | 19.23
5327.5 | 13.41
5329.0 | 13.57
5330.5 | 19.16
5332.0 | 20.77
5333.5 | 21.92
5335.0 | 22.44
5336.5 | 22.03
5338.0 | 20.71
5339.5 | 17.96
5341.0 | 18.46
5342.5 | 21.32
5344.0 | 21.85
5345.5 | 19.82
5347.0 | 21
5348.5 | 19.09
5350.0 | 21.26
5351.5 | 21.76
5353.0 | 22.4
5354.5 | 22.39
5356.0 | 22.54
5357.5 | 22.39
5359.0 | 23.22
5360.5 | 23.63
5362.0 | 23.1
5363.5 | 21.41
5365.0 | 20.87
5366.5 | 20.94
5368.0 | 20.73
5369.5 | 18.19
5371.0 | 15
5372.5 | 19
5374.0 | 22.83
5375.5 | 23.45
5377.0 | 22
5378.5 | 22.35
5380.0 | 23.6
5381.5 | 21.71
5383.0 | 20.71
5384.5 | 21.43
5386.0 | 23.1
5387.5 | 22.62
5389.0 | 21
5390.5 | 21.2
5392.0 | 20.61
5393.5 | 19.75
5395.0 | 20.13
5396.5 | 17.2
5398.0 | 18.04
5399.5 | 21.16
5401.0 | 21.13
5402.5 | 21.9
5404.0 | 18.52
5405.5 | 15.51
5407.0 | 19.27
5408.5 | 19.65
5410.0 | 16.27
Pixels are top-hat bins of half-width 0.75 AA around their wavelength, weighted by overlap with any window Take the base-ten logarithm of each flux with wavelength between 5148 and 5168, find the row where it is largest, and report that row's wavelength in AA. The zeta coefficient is 5161.0 AA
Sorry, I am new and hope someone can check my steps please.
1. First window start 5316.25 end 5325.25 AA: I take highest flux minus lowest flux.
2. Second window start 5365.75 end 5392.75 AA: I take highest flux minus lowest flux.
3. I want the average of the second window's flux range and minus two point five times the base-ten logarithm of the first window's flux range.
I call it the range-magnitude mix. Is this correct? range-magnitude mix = 3.3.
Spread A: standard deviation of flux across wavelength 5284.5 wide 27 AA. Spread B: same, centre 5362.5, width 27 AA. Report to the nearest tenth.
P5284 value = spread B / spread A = 1.1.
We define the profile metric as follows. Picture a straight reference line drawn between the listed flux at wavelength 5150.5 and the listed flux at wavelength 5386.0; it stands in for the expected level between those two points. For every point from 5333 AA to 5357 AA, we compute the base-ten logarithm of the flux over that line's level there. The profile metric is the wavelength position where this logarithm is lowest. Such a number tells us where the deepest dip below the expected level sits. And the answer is 5339.5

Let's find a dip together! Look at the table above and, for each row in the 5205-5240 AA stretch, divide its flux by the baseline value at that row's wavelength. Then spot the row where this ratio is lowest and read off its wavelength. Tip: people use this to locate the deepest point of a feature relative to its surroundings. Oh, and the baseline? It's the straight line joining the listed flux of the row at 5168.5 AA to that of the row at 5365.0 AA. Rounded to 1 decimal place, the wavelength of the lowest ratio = 5209.0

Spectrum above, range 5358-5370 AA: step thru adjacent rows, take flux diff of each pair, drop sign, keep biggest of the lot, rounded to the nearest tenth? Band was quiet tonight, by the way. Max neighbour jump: 2.5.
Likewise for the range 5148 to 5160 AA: 1.7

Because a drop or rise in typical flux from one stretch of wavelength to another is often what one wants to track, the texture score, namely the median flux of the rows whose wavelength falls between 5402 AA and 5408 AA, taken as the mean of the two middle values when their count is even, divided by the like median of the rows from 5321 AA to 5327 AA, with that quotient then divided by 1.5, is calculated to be 0.66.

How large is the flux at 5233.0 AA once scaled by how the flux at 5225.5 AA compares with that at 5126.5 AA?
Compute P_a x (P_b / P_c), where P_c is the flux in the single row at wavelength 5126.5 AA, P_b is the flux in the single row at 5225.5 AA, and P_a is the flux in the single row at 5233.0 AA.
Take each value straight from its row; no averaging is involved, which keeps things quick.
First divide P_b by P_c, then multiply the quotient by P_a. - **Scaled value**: 21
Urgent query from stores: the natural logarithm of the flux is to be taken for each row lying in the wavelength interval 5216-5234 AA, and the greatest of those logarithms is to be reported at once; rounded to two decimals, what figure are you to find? 3.07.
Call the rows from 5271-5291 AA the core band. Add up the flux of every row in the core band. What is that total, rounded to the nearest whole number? 267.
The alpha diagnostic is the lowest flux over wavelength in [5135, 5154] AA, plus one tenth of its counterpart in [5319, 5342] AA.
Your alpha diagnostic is 13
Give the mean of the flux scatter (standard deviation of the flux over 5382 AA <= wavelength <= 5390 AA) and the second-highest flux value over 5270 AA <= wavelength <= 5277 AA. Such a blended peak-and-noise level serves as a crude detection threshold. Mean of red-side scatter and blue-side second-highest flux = 10.3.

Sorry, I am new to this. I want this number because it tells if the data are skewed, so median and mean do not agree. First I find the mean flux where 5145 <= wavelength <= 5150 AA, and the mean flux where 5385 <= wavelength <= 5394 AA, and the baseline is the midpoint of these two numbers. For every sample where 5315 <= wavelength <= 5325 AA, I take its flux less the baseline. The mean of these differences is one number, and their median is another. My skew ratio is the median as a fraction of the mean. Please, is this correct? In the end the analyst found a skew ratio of 1.3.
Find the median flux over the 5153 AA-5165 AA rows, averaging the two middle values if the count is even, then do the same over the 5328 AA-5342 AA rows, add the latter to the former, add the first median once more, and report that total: 51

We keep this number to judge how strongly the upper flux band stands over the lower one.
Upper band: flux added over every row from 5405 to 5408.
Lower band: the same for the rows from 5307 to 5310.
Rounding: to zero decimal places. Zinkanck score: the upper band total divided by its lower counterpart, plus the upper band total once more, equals 36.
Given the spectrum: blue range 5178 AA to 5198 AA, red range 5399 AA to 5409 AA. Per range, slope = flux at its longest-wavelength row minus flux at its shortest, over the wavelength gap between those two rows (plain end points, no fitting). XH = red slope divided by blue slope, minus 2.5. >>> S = -3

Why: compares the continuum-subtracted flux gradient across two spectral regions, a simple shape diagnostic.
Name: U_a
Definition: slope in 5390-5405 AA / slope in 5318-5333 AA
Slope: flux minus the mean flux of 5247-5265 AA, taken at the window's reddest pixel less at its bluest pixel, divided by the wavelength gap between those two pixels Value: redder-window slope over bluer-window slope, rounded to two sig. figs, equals 1.5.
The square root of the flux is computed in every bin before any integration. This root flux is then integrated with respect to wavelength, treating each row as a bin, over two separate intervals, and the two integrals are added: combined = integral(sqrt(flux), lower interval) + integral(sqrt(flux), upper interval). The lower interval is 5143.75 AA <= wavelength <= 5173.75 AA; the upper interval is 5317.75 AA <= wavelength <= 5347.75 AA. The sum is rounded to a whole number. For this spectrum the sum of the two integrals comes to 238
